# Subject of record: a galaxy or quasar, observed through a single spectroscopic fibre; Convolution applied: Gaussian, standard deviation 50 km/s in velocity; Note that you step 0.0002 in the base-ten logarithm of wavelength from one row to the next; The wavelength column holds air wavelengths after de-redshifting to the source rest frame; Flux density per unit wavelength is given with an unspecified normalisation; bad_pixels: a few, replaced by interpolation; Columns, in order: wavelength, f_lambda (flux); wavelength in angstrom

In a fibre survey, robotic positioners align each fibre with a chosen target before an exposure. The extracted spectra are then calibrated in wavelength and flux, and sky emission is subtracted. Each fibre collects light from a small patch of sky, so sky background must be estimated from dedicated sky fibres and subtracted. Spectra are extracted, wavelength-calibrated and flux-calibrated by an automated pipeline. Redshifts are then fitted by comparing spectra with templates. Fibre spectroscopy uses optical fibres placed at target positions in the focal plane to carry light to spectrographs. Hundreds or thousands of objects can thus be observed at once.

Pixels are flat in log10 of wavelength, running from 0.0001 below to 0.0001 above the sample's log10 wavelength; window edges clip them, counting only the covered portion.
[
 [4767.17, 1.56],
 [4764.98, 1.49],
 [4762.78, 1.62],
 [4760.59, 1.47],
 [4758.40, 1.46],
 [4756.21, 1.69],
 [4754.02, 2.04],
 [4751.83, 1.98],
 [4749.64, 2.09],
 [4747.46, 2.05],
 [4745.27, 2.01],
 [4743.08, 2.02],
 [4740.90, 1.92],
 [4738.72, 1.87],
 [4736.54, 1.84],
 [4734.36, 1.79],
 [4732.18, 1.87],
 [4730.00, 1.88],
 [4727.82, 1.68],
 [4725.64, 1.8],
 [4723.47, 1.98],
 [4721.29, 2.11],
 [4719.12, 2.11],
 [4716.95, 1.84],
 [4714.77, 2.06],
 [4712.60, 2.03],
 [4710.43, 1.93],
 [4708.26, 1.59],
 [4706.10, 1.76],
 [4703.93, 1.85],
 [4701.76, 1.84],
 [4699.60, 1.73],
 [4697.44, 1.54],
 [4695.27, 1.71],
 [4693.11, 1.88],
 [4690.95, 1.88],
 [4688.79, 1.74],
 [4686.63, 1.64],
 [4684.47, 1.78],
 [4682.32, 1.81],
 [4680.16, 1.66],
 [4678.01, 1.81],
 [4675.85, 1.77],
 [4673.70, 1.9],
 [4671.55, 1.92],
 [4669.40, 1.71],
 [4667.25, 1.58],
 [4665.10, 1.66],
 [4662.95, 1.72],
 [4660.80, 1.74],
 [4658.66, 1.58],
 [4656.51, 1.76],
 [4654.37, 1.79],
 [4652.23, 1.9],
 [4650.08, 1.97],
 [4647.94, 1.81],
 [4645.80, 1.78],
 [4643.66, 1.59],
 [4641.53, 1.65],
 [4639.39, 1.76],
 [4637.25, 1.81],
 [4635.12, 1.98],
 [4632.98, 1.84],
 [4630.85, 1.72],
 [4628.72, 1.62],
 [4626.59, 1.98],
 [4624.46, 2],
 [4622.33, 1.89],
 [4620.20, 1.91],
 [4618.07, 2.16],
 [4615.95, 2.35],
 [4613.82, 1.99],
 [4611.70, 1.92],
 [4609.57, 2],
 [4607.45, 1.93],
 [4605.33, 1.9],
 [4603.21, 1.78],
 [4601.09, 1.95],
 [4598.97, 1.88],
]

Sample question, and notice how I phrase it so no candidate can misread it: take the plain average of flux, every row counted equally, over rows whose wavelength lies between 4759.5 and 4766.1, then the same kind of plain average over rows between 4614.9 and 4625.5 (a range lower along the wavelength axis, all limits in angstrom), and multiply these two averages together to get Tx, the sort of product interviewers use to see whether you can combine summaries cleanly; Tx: 3.15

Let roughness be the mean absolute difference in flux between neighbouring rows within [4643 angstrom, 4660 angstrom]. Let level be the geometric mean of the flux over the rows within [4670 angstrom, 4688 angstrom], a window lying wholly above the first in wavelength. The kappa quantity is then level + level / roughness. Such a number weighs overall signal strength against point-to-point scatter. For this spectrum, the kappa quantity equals 18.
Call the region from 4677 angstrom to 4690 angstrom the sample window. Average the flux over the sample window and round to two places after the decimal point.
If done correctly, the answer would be 1.74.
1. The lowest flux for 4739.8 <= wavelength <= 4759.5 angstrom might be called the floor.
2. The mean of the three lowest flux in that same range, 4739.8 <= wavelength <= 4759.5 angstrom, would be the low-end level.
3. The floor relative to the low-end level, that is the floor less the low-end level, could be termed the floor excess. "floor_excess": -0.230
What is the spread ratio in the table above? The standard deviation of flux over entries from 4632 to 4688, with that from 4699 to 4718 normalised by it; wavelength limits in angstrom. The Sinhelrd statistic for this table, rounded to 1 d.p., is 1.3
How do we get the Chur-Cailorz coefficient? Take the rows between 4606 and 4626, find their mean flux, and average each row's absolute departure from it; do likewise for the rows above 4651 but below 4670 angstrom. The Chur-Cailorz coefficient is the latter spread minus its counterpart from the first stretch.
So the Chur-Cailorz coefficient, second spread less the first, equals -0.032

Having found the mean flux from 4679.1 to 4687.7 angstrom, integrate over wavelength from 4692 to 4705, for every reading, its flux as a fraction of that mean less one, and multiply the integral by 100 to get 27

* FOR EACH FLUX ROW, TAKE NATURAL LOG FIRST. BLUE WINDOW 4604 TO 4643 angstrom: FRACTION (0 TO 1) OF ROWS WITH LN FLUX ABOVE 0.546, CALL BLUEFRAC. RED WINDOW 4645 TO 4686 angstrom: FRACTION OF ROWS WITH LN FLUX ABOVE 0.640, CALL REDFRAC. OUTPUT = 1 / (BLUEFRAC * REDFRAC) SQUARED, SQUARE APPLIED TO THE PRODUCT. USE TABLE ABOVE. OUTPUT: 32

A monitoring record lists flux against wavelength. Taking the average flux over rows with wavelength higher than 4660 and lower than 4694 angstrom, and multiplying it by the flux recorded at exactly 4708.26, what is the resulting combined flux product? 2.80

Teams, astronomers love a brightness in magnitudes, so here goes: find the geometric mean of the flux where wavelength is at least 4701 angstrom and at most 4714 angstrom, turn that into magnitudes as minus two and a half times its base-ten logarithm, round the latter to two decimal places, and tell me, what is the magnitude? -0.65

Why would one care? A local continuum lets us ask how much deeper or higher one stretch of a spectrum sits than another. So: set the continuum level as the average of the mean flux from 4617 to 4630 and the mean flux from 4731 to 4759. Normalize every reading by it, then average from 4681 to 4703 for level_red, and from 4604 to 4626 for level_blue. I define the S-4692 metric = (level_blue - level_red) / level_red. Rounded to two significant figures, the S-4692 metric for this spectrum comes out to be 0.14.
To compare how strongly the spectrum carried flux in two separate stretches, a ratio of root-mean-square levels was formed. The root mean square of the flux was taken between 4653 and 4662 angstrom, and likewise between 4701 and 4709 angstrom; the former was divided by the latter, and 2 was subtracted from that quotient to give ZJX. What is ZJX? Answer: -1.02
